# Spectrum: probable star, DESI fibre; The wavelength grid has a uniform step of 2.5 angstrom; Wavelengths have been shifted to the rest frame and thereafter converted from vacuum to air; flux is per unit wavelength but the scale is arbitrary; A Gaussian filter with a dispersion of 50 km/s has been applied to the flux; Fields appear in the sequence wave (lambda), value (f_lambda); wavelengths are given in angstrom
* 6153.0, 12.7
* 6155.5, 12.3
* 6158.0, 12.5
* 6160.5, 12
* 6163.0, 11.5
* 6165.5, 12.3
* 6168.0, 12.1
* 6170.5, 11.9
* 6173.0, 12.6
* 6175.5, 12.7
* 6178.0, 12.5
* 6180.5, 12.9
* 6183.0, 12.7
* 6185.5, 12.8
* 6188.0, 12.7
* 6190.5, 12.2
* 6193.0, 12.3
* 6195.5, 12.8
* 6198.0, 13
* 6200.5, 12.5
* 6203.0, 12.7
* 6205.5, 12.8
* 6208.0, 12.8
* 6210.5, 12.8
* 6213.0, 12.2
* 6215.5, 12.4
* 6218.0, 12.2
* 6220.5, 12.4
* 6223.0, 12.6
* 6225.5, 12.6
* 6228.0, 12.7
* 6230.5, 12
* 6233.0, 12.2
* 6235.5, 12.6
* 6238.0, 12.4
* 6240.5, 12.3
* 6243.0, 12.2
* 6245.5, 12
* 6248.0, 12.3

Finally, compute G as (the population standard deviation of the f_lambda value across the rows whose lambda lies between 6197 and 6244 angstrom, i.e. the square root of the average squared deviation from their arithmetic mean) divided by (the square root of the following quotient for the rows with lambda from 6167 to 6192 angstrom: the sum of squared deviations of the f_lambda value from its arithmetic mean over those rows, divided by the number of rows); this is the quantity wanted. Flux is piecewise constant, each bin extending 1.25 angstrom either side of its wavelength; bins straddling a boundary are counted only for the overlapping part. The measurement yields 0.8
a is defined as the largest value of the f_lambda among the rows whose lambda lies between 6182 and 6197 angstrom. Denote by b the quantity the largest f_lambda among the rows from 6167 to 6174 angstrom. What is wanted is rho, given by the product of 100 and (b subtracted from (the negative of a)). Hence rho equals -2540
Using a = 12.8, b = 12.6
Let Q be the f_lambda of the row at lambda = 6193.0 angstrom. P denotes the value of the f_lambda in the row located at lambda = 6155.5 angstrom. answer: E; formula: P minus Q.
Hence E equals 0.0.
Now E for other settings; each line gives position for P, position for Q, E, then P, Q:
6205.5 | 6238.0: 0.4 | 12.8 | 12.4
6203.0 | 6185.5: -0.1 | 12.7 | 12.8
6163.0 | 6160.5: -0.5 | 11.5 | 12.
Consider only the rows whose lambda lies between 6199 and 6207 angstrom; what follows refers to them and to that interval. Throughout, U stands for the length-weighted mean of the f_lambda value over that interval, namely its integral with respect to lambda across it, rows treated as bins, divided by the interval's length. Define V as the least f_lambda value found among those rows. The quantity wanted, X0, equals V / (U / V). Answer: 12.3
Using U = 12.68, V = 12.5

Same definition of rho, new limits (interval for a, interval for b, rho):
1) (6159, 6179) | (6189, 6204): -2570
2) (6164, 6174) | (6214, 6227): -2520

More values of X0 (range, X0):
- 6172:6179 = 12.4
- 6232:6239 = 12.0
